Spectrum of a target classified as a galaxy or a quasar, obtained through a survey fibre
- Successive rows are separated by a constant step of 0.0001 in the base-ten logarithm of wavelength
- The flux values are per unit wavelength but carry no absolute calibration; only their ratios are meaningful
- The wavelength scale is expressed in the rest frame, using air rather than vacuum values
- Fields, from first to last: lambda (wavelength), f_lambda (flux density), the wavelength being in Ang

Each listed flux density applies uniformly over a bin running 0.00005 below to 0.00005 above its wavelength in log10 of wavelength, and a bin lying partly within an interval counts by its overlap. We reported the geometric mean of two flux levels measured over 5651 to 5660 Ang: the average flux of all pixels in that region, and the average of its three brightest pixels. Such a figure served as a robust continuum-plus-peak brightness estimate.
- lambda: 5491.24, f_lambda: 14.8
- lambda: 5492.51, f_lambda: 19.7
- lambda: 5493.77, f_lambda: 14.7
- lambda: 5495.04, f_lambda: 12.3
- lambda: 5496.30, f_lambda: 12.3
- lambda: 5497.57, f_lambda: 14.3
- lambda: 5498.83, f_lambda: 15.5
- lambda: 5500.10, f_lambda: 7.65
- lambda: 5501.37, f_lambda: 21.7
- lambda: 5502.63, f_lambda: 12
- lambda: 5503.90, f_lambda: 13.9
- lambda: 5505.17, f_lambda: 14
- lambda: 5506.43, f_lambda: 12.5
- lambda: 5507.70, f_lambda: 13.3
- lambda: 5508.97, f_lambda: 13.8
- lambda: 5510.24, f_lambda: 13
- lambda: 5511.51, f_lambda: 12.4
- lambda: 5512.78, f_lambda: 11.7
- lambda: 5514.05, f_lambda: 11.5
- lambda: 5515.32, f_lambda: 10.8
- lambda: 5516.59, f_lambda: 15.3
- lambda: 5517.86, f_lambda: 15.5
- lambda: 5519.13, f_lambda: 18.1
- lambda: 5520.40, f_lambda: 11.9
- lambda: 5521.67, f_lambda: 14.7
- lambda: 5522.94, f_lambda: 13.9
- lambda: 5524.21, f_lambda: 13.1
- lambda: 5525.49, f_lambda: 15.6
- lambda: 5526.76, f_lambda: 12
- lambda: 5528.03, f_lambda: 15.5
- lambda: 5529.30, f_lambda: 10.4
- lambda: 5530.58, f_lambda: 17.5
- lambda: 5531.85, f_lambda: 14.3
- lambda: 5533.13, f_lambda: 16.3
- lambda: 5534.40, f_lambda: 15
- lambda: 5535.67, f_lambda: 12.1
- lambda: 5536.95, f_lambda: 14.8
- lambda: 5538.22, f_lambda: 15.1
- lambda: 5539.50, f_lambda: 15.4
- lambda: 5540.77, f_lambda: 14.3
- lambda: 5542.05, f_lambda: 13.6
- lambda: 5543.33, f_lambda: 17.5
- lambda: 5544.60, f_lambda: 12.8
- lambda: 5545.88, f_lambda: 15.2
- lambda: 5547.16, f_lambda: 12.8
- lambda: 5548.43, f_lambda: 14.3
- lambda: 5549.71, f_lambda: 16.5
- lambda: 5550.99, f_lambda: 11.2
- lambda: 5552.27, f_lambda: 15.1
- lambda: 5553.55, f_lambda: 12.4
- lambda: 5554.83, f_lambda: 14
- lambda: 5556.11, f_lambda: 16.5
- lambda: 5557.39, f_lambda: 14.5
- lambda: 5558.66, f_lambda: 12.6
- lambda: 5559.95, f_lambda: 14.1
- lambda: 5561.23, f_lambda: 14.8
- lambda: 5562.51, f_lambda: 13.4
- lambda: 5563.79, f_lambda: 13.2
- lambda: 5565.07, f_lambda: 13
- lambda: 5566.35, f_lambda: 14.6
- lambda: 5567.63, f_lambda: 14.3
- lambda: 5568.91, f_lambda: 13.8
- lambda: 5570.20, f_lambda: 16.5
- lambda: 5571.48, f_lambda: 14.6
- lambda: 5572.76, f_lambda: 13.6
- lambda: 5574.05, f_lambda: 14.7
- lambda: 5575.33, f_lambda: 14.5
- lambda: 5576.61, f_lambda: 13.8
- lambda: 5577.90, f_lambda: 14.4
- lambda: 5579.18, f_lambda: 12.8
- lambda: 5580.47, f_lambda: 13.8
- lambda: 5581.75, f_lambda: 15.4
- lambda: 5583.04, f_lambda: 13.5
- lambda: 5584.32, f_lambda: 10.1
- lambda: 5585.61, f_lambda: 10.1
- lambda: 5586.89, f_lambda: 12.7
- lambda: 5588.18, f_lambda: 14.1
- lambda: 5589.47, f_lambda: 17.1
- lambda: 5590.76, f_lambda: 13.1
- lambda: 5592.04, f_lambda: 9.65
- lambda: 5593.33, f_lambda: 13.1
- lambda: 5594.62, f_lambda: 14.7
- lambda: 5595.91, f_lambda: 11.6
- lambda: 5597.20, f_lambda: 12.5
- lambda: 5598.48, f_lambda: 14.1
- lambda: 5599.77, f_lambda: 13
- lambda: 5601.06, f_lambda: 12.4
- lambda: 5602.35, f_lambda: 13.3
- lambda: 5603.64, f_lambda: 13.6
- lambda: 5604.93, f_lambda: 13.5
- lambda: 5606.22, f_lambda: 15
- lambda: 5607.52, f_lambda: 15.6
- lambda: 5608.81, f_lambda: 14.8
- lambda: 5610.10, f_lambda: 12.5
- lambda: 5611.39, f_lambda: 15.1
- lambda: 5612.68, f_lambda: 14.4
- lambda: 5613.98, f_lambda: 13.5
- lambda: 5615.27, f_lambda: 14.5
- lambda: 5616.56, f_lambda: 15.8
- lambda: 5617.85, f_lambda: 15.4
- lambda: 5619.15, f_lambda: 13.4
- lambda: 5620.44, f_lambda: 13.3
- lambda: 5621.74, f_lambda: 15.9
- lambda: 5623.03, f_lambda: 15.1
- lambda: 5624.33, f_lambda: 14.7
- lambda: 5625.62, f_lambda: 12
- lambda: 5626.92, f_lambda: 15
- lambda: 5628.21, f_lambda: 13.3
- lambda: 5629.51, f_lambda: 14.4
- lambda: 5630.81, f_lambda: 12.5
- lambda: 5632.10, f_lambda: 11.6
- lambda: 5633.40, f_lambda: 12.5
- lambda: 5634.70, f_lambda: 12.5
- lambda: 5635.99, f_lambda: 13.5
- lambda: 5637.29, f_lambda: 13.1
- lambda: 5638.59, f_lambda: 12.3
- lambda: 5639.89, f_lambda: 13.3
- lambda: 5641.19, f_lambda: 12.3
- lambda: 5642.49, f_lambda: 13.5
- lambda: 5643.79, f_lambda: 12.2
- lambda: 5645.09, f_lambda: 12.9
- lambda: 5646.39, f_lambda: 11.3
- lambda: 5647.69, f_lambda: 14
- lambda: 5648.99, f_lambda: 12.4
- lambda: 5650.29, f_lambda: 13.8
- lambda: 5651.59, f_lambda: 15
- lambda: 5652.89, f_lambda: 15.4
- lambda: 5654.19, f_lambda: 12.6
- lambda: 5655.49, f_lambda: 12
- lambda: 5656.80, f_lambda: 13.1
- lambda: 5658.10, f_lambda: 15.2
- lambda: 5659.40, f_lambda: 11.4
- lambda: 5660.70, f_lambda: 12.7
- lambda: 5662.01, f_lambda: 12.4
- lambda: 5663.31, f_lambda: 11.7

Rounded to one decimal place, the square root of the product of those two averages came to 14.3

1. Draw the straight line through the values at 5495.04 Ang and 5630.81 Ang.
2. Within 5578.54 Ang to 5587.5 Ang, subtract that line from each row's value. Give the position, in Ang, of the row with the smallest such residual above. 5585.61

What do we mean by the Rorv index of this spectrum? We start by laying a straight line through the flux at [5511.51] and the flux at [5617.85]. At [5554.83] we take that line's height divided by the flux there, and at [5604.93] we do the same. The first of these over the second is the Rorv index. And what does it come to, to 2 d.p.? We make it 0.87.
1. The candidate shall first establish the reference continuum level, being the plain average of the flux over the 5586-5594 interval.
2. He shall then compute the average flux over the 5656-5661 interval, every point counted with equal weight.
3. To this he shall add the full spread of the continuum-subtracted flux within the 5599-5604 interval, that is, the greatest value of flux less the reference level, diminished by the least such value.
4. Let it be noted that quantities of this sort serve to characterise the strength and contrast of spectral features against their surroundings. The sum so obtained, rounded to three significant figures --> 14.3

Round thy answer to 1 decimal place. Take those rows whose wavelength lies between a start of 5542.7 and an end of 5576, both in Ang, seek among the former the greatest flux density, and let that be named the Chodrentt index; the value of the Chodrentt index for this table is 17.5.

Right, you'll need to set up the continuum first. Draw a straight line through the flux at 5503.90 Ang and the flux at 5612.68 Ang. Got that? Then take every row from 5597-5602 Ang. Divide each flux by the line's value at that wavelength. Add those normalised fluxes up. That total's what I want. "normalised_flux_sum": 3.63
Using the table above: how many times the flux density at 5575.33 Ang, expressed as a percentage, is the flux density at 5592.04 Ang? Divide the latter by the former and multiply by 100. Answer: 67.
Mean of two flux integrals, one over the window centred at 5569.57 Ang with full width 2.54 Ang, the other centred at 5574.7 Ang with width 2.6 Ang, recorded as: 38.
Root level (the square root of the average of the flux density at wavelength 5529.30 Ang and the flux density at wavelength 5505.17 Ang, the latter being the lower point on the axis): 3.49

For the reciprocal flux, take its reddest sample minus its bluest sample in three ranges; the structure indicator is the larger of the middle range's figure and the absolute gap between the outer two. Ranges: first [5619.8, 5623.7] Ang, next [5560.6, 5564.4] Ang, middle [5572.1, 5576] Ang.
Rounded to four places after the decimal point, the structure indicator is 0.0172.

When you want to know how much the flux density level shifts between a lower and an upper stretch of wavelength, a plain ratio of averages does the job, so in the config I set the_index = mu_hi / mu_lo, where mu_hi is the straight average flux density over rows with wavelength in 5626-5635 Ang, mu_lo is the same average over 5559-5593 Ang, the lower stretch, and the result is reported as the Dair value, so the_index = 0.96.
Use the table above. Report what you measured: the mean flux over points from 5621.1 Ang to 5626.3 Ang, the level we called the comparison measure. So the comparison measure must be 14.4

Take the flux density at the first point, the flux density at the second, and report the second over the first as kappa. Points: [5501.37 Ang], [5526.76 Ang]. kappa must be 0.6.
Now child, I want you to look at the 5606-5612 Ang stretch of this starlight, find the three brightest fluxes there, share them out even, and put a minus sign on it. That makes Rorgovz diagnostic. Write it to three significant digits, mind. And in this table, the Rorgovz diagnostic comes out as -15.2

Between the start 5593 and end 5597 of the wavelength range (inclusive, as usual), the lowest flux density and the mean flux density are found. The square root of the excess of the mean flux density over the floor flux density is 1.2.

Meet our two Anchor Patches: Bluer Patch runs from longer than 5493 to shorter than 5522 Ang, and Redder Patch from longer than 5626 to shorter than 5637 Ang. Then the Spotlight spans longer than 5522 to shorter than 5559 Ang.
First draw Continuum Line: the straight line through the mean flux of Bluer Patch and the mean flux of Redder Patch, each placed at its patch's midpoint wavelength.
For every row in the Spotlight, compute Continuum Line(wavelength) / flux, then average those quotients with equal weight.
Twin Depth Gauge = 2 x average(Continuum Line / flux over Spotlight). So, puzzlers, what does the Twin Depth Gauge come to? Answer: 1.92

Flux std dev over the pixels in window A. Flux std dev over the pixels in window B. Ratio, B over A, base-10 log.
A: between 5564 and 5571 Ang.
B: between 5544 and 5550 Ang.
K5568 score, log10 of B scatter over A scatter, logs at 0.09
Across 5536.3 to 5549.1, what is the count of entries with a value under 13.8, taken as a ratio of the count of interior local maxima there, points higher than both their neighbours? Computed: 1.0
